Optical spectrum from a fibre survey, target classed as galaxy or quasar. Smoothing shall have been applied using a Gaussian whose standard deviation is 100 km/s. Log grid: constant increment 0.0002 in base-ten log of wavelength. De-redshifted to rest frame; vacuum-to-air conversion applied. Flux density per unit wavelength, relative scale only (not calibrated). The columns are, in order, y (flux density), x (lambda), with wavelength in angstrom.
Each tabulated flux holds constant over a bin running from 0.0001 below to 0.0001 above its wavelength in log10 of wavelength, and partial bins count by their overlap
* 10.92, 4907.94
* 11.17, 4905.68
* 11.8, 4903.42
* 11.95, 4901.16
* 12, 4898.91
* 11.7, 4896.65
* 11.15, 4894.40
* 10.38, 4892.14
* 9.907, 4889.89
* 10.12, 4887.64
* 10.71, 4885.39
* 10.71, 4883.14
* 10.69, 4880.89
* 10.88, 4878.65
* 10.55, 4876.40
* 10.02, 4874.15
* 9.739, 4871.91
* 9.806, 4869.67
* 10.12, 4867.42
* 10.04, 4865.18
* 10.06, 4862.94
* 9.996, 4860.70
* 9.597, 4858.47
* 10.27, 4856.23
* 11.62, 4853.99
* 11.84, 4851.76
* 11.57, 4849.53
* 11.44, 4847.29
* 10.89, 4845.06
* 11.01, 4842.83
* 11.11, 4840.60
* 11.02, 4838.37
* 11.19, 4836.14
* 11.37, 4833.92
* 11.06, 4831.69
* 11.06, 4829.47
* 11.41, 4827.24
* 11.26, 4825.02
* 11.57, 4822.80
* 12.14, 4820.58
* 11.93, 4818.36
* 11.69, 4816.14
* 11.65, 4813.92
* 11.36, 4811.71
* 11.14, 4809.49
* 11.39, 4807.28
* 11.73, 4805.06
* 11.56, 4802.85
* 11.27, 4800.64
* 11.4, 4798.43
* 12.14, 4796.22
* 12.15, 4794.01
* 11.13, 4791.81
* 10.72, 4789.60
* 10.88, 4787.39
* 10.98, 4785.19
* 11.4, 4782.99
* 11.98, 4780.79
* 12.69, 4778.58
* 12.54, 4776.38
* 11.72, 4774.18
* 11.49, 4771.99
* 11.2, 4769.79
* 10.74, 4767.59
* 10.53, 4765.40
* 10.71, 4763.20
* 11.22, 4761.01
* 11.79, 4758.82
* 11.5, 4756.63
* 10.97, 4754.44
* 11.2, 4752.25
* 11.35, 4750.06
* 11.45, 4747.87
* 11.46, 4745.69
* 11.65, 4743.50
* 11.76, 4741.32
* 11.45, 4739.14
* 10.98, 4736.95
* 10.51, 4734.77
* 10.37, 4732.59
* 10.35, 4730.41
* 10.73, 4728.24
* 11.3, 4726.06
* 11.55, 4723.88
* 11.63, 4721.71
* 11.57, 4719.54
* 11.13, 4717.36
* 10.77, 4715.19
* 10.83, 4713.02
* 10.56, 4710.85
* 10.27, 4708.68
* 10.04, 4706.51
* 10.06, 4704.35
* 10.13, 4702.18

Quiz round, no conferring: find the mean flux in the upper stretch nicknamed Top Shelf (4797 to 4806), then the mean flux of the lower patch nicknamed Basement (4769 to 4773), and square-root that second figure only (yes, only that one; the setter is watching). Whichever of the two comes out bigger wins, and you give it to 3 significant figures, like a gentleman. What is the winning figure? 11.5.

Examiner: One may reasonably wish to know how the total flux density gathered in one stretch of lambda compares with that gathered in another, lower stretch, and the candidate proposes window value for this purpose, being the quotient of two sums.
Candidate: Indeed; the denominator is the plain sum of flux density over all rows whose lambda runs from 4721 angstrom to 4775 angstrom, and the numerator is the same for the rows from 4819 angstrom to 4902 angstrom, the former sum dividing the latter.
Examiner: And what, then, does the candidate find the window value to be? 1.44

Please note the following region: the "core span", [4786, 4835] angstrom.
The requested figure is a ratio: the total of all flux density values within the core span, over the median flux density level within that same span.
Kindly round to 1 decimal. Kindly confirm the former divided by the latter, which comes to 22.1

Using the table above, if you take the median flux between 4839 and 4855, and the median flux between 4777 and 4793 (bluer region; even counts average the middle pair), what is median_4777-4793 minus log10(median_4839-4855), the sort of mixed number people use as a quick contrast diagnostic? 10.1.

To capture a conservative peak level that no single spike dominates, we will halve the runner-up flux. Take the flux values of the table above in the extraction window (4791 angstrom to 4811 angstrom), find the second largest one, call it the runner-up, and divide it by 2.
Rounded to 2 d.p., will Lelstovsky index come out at 6.07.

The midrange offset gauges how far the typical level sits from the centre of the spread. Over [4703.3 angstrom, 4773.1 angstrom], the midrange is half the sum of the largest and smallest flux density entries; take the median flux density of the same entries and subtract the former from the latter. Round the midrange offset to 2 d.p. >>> 0.25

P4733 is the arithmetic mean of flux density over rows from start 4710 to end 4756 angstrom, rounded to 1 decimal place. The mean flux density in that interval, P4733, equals 11.1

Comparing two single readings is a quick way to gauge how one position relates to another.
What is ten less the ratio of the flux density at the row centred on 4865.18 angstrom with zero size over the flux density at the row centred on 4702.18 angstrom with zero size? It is 9.01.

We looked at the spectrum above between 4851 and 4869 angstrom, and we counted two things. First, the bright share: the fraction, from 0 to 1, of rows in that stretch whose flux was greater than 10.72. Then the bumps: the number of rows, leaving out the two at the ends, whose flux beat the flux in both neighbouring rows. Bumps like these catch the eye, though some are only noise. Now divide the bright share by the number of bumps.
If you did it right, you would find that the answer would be 0.25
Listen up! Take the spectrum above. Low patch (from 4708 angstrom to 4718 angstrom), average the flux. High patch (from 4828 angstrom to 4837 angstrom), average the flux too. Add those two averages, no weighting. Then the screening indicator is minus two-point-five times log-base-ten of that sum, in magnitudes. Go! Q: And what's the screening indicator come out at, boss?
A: -3.35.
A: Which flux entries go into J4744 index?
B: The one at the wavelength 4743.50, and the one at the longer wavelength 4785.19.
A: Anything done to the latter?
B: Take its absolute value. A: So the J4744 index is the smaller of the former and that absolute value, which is 11.0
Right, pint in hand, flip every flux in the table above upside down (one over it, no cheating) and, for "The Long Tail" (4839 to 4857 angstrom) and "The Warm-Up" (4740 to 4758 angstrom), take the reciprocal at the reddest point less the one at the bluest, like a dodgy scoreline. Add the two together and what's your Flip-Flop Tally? 0.0093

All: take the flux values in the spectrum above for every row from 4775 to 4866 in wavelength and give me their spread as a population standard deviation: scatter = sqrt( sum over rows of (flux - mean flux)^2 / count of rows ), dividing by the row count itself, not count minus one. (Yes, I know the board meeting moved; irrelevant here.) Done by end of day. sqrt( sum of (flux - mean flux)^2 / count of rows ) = 0.65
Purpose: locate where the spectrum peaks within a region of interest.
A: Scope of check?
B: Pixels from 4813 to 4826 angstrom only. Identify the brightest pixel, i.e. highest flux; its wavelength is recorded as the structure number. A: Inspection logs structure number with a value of 4820.58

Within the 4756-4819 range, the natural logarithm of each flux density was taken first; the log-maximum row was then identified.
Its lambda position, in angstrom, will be 4778.58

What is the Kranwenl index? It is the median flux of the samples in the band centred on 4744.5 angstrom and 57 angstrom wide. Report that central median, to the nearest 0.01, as 11.26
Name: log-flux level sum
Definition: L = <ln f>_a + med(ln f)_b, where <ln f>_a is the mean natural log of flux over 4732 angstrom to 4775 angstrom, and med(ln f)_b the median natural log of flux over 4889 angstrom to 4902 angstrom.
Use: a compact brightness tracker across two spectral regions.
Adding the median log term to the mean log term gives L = 4.85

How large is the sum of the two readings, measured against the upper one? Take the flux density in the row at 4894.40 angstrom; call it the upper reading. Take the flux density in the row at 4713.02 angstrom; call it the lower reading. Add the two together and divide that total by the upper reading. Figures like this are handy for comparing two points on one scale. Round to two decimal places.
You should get 1.97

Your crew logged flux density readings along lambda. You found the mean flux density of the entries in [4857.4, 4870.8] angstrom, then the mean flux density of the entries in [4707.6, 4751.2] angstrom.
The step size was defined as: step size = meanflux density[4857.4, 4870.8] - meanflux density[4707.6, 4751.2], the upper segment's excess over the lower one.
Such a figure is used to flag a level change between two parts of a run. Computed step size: -1.1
